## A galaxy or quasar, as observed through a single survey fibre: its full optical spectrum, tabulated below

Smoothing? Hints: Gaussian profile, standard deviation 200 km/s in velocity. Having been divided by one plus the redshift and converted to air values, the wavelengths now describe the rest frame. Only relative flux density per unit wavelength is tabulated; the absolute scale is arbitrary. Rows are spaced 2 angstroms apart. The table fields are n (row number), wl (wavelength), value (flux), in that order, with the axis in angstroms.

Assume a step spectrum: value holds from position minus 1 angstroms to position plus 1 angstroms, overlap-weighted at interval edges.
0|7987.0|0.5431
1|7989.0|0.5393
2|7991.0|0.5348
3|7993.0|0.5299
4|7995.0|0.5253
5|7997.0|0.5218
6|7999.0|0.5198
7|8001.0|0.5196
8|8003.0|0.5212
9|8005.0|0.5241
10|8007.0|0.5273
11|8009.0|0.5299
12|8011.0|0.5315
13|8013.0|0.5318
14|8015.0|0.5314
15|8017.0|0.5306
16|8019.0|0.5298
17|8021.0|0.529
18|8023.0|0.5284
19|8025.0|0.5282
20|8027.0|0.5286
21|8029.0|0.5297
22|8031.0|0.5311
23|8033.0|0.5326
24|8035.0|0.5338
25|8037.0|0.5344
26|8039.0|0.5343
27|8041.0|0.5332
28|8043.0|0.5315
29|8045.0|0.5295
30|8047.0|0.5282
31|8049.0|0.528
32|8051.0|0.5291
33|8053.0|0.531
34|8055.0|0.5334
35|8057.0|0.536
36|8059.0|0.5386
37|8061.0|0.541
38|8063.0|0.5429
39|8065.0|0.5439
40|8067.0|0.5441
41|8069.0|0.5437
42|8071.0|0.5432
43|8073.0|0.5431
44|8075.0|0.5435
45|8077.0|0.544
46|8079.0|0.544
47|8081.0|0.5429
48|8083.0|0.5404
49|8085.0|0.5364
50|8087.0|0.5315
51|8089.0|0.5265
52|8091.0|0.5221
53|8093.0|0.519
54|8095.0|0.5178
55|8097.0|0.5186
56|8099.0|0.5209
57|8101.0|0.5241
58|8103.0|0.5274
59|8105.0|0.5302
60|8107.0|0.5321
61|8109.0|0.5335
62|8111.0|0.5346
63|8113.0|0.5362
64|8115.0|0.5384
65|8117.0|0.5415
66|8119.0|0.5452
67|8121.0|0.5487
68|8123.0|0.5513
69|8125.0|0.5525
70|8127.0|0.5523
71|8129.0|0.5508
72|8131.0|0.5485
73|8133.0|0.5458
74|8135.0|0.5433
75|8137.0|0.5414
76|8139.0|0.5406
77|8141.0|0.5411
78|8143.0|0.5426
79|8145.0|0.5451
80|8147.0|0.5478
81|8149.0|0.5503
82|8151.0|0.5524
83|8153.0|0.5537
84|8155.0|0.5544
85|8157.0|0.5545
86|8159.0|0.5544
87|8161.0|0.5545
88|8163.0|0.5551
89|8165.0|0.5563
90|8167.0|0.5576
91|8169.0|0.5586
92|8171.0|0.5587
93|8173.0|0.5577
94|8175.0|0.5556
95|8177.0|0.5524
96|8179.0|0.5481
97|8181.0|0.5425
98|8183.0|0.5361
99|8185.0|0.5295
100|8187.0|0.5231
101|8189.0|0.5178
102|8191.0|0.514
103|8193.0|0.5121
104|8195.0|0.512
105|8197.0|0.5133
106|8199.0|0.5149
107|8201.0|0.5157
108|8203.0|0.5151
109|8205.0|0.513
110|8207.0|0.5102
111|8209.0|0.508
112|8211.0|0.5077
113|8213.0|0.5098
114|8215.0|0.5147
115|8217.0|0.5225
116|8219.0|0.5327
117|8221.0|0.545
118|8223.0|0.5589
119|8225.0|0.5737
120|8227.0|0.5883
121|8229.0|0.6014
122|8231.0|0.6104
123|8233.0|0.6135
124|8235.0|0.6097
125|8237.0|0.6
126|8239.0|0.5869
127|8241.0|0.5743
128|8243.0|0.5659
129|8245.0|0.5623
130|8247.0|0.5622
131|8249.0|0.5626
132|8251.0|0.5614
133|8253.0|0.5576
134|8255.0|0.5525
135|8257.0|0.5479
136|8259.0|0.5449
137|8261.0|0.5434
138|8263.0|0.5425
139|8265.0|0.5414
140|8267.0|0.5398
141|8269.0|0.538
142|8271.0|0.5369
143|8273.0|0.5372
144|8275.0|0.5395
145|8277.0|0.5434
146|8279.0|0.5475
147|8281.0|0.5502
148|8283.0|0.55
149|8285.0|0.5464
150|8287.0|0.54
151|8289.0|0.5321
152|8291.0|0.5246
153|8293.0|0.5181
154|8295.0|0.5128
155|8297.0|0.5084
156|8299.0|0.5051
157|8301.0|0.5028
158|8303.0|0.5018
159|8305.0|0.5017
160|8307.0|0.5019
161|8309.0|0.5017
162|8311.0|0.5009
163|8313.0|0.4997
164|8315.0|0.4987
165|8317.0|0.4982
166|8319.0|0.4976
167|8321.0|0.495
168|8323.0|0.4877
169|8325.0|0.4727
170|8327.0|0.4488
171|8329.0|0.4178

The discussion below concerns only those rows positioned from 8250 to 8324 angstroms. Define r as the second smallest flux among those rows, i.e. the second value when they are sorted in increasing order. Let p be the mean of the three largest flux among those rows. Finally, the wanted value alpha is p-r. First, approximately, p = 0.557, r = 0.495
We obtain 0.062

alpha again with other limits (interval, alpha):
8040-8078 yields 0.016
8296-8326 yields 0.018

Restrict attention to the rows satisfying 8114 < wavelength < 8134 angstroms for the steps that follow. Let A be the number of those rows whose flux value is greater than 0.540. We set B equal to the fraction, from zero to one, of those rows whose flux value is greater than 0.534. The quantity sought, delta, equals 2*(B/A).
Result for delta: 0.22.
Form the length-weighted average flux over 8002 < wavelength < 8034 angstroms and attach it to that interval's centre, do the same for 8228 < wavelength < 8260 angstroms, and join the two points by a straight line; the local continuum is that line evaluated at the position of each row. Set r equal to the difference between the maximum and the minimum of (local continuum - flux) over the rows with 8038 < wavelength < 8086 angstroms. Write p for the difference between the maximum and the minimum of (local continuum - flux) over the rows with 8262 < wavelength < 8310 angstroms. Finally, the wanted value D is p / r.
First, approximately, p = 0.05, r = 0.013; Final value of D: 4.3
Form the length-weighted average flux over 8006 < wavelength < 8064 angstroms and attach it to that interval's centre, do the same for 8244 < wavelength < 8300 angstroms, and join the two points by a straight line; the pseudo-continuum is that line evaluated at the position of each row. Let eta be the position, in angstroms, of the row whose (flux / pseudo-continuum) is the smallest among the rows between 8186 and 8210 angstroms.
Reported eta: 8209.0 angstroms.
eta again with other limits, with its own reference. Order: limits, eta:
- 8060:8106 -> 8095.0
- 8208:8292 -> 8211.0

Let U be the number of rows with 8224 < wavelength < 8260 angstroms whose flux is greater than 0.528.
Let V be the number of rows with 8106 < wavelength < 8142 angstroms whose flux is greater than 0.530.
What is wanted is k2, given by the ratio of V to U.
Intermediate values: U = 18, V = 18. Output 1.0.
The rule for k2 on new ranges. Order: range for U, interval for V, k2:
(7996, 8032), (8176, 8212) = 0.3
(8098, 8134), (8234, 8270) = 1.2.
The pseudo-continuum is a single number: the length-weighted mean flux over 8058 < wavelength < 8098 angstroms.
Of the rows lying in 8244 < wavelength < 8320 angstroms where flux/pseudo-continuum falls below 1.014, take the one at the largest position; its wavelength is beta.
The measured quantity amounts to 8319.0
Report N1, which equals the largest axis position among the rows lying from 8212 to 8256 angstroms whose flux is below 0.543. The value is 8219.0 angstroms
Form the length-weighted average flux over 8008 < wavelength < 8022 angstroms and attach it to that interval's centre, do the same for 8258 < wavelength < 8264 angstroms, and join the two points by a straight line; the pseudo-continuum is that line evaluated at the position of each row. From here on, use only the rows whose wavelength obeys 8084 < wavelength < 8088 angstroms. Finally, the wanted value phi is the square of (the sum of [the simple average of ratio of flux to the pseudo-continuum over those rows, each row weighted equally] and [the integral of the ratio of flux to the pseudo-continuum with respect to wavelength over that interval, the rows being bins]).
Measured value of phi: 25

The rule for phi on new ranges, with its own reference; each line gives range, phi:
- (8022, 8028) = 49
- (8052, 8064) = 172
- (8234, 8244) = 142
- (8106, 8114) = 81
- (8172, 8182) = 126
